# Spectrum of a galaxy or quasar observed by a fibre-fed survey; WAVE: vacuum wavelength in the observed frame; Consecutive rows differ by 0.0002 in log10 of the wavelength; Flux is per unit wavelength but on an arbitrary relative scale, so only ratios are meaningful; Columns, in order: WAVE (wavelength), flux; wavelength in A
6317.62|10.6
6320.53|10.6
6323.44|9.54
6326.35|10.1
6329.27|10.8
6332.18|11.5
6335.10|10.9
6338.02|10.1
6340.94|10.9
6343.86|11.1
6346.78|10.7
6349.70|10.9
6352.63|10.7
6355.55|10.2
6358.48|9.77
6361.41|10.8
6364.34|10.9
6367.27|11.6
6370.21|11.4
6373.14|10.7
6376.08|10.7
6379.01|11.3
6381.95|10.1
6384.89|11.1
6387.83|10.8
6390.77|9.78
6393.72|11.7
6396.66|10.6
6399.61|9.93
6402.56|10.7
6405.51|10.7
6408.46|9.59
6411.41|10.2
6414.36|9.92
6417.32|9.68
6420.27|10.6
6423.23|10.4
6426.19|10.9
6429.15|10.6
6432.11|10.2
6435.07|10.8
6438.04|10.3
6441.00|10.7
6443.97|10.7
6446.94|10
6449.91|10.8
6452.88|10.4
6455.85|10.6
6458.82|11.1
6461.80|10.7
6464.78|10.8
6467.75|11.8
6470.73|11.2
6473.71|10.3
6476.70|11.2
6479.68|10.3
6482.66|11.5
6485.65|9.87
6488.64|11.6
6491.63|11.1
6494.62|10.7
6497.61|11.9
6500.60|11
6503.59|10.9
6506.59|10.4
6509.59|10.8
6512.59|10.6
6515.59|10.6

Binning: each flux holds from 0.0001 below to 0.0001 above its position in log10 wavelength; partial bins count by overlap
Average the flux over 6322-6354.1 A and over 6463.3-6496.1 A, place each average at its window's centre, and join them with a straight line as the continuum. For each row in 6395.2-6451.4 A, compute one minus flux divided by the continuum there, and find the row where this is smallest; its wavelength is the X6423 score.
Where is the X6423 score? 6426.19 A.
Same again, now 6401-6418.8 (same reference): 6402.56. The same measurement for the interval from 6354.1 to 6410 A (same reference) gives 6393.72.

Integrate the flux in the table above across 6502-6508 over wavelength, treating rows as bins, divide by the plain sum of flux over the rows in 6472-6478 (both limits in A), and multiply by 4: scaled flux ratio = 11.9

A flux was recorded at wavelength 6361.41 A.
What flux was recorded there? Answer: 10.8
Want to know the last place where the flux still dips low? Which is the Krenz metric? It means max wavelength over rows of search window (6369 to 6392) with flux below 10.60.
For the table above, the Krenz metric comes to 6390.77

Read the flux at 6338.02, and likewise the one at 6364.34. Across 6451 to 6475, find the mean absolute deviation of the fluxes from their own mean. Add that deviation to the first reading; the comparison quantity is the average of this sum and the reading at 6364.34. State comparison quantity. 10.7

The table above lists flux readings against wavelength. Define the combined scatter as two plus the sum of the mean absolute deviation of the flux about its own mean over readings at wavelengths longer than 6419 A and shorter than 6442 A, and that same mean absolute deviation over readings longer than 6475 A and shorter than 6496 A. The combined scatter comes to 2.72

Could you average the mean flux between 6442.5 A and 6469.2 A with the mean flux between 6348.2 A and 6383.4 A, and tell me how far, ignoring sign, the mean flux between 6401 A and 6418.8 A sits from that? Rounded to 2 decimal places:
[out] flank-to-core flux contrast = 0.63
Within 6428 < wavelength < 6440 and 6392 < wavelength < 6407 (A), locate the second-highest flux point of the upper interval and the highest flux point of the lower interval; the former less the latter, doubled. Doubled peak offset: -2.2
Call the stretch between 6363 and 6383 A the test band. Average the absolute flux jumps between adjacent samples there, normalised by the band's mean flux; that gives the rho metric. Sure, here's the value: 0.052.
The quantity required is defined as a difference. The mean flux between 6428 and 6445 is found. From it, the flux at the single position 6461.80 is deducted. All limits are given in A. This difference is -0.15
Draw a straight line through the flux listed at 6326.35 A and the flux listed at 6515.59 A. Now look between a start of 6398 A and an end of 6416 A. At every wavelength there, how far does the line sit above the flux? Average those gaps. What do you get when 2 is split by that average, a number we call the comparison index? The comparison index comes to 14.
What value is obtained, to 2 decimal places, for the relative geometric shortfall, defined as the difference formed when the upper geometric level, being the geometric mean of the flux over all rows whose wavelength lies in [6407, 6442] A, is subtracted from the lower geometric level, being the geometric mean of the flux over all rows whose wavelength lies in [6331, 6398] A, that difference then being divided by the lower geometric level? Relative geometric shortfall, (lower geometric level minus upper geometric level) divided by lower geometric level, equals 0.04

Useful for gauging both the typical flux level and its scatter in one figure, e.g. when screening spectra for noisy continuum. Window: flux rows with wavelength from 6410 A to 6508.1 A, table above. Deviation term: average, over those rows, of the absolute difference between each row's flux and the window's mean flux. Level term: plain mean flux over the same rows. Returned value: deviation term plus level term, 11.1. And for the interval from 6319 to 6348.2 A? 11.1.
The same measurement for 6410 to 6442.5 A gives 10.7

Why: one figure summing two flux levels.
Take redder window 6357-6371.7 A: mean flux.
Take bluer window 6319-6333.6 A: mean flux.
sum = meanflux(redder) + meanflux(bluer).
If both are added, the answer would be 21.40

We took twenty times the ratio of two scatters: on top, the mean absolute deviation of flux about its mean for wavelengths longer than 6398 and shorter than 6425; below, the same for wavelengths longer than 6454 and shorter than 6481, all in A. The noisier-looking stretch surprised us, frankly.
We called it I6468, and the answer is 19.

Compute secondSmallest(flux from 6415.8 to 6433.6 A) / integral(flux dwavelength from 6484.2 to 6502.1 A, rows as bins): 0.0516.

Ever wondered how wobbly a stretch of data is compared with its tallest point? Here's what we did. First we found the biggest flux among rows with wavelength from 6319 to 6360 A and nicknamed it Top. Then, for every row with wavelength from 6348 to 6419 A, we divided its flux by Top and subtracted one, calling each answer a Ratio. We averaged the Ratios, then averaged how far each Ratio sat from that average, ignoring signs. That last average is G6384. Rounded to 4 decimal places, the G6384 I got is 0.0434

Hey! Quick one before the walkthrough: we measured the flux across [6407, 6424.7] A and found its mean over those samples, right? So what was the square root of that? 3.17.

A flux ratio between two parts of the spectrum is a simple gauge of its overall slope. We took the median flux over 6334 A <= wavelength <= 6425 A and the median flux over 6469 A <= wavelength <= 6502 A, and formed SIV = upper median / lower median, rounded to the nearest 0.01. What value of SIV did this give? 1.04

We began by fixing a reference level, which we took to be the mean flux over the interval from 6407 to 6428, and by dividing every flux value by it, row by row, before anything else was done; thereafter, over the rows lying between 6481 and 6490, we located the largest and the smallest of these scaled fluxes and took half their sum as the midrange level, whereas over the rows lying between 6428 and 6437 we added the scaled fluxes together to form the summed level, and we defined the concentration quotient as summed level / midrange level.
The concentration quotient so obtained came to 2.944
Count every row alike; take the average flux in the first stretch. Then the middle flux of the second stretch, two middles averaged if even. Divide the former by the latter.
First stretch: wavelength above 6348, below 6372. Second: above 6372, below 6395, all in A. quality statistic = 1.00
